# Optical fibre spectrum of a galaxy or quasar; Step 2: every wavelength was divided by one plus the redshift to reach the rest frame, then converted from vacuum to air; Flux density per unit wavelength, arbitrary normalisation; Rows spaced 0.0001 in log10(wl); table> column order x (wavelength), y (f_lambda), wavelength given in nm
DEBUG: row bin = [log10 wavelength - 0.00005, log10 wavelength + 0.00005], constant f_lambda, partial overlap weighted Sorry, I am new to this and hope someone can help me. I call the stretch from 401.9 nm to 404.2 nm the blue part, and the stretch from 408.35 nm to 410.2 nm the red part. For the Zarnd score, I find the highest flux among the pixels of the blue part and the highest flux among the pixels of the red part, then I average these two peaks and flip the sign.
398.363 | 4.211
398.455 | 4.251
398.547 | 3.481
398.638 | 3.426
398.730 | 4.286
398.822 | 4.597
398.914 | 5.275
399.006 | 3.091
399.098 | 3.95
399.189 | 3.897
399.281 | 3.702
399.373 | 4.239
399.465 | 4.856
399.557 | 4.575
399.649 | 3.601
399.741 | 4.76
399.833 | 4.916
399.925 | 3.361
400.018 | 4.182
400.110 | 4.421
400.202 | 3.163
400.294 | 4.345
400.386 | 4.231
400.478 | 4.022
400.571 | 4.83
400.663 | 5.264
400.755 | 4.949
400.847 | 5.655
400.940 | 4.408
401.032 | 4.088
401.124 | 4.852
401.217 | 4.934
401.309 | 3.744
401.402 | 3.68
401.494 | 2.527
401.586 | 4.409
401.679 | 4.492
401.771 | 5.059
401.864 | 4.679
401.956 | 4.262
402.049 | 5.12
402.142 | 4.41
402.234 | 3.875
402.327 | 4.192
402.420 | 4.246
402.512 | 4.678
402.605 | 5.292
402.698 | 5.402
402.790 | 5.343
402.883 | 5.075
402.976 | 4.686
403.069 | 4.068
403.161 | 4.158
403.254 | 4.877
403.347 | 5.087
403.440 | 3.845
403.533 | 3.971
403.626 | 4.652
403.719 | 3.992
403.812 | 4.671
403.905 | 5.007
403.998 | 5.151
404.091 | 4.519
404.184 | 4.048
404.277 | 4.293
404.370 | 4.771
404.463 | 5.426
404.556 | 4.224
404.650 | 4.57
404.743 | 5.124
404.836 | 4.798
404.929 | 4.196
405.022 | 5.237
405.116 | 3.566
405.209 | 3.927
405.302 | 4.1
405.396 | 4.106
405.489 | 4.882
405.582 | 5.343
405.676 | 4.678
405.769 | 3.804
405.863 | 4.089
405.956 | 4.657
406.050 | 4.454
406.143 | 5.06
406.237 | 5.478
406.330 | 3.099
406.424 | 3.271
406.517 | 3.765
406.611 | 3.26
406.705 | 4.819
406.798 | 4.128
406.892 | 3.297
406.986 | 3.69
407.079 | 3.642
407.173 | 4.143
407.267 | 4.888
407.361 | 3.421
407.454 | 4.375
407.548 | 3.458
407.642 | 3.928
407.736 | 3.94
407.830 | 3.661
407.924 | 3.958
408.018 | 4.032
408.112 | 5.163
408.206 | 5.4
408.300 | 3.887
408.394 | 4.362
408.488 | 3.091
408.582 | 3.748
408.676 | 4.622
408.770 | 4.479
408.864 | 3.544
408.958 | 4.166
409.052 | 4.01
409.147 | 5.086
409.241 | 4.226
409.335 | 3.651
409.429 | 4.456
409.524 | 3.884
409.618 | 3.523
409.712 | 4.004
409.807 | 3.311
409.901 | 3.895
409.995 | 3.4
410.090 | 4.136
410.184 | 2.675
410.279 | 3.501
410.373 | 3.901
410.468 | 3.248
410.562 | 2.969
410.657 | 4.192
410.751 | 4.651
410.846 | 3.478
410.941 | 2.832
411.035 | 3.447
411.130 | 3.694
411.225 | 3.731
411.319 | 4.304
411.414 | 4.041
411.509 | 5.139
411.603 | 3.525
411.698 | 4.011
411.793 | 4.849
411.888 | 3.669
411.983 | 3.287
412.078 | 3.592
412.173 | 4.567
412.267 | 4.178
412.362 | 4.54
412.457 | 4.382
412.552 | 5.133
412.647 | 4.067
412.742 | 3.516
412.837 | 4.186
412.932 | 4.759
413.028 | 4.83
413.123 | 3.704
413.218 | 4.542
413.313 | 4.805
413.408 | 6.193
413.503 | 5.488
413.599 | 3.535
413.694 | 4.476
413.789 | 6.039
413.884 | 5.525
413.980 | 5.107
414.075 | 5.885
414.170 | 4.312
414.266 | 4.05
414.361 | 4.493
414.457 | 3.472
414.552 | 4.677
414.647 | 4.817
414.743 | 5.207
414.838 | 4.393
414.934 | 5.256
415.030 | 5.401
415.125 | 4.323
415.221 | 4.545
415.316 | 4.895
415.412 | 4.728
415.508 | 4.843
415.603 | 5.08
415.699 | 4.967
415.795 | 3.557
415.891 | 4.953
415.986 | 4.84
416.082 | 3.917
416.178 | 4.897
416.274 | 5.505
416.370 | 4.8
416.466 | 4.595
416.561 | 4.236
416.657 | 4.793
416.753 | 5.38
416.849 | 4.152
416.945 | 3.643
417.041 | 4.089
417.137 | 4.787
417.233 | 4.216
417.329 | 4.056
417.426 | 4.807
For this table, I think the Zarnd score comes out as -5.24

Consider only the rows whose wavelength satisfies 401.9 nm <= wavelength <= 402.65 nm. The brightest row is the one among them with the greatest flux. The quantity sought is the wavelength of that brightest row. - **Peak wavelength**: 402.605 nm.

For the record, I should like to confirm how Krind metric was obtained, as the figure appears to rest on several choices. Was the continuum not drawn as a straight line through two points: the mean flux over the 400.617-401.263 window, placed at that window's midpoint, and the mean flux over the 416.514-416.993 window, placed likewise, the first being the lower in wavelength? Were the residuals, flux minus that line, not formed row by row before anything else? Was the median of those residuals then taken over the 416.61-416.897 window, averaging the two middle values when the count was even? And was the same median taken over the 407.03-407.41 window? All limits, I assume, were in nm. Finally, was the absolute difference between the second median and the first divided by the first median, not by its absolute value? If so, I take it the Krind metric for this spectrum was 3.33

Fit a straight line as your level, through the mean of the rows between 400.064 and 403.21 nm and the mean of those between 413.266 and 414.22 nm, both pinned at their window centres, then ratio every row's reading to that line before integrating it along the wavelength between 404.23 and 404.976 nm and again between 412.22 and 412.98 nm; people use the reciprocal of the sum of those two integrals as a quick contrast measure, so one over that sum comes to 0.71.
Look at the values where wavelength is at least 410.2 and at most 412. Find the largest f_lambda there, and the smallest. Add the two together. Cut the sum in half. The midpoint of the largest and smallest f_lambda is 3.99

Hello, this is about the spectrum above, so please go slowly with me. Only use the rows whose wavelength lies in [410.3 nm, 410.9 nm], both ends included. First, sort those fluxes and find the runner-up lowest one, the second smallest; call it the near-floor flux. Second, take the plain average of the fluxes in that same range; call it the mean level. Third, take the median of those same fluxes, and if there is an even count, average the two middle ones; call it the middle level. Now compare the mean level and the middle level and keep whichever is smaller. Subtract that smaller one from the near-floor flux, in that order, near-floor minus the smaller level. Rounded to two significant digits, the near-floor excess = -0.44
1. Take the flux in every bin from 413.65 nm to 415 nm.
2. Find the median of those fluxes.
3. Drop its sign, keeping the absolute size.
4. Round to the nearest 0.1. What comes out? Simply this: 4.7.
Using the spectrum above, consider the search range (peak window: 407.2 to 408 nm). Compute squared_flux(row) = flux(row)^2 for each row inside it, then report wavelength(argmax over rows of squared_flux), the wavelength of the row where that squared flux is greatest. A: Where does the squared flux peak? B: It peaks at 407.267 nm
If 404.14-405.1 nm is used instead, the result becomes 404.463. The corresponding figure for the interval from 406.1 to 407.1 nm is 406.237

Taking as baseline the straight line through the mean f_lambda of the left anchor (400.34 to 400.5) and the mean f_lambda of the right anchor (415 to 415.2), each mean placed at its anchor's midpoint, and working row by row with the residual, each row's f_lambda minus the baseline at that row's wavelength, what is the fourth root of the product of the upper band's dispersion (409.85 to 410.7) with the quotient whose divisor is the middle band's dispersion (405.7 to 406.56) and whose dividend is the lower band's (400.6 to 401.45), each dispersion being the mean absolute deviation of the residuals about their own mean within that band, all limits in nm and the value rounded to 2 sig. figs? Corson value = 0.79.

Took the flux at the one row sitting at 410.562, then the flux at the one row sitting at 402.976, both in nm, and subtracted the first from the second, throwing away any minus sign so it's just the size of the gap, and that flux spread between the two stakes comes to 1.7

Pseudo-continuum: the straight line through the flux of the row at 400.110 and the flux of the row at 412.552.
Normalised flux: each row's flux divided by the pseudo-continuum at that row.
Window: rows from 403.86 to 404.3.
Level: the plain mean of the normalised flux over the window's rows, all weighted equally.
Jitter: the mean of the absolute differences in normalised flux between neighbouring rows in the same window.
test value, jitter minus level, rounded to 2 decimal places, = -0.91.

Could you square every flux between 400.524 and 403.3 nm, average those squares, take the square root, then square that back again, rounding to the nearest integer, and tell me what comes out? 21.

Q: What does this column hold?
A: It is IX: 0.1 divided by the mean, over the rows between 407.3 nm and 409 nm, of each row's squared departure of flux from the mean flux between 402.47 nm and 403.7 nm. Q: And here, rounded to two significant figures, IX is 0.14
